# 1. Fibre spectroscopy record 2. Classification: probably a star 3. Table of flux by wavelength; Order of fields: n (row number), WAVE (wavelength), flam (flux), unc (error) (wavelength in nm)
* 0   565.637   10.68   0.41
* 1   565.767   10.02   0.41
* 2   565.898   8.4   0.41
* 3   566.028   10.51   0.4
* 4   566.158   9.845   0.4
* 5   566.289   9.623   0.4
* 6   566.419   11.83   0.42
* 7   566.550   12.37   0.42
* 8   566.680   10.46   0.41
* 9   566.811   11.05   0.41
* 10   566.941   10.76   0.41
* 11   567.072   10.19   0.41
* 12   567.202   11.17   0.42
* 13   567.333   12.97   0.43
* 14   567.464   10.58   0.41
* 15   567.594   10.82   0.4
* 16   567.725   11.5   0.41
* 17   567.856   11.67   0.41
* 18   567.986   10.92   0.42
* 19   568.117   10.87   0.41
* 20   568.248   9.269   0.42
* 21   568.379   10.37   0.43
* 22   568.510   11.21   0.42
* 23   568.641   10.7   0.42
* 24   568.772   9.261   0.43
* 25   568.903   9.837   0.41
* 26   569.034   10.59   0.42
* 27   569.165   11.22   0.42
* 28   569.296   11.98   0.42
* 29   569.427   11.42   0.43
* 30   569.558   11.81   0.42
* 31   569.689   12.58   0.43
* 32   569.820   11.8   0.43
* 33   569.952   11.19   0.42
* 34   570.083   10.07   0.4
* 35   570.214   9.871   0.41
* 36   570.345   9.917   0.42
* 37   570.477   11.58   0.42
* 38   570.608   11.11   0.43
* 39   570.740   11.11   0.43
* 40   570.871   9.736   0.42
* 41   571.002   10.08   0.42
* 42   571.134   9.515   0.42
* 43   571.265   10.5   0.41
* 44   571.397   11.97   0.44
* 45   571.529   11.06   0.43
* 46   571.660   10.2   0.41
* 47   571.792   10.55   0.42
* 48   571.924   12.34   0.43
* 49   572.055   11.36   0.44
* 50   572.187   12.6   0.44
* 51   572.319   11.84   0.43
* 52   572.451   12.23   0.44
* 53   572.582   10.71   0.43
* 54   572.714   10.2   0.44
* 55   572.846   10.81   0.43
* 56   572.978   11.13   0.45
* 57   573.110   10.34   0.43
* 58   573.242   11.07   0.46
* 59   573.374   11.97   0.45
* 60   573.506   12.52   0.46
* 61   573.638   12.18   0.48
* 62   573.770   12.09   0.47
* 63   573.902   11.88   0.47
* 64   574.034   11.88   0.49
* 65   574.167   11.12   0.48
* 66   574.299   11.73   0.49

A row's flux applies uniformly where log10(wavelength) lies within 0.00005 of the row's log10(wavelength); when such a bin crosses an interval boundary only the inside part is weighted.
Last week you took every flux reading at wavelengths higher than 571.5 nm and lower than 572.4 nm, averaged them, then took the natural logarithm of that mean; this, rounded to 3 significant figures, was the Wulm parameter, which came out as 2.44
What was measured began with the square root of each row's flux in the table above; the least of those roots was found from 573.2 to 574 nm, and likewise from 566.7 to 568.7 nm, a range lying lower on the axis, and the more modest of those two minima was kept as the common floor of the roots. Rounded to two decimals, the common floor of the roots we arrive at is 3.04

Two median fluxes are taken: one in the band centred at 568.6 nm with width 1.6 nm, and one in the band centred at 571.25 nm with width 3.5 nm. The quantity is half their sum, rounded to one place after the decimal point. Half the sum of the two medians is 10.9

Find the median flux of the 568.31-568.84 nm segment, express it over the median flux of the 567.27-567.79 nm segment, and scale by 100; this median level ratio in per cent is 94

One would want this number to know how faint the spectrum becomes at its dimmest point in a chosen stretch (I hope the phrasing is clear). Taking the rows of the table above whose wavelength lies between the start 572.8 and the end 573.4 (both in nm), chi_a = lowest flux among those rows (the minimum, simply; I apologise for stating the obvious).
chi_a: 10.34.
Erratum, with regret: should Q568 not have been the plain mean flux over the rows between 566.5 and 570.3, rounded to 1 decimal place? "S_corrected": 11.0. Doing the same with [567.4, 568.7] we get 10.8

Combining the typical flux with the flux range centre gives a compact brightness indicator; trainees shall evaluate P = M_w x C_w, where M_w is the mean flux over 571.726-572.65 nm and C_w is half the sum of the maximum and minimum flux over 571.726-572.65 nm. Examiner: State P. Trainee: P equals 135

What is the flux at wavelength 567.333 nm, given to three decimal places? 12.970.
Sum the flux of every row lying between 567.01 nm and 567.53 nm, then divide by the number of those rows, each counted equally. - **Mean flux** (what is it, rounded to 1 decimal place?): 11.2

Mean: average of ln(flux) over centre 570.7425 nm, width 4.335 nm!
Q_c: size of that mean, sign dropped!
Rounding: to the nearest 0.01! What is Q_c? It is 2.39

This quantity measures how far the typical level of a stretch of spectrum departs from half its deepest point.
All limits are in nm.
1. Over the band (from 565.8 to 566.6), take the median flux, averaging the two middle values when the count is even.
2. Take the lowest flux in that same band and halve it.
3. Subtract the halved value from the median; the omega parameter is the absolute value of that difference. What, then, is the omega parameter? 6.0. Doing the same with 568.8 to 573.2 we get 6.4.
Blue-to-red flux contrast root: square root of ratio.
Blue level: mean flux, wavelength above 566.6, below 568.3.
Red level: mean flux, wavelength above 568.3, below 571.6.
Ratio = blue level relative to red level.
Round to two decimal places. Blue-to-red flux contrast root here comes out 1.01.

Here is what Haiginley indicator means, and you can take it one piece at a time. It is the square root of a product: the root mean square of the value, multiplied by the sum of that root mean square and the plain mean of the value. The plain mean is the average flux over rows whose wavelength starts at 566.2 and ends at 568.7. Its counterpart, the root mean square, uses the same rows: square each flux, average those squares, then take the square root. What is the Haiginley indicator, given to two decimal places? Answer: 15.54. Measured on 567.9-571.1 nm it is 15.27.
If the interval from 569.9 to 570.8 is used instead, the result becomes 15.14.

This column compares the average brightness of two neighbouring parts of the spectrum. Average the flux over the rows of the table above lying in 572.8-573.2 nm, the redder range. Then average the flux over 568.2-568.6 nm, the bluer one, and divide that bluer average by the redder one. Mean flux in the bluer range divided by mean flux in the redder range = 0.96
